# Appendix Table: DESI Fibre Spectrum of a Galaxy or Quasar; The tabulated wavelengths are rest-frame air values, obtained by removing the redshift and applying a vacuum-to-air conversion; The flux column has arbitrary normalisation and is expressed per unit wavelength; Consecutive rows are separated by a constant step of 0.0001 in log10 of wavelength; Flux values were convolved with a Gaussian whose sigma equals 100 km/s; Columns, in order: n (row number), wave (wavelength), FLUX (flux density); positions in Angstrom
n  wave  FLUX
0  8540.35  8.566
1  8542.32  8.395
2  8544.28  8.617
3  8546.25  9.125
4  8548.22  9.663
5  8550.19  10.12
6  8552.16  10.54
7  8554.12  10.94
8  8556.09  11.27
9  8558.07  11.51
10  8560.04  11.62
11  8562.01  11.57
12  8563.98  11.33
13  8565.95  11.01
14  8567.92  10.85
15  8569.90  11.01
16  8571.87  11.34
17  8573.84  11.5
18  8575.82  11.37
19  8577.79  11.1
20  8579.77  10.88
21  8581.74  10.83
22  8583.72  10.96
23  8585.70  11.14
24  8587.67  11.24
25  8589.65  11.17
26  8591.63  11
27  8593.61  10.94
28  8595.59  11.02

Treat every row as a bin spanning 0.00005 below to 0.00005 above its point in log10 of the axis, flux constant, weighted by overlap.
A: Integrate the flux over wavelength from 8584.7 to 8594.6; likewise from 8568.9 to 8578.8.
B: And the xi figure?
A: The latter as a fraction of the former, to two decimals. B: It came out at 1.01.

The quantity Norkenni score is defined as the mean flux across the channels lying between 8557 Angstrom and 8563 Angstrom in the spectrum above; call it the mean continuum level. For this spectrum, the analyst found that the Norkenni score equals 11.6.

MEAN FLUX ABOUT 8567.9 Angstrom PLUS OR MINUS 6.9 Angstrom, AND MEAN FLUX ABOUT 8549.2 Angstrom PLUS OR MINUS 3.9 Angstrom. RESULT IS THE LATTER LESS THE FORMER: -1.4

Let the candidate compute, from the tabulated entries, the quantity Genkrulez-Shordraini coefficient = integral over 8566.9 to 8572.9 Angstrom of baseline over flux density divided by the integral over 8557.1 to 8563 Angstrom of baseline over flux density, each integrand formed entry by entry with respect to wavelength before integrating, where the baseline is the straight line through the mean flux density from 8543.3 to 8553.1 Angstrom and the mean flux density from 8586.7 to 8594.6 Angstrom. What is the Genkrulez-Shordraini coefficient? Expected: 1.1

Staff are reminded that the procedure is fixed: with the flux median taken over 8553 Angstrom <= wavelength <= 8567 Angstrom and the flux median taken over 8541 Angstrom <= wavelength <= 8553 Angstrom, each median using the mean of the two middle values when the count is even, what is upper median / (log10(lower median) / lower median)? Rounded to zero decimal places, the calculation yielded 109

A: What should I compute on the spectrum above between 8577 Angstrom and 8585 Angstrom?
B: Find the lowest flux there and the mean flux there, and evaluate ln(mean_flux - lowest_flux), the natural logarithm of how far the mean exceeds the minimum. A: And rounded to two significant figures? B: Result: -2.2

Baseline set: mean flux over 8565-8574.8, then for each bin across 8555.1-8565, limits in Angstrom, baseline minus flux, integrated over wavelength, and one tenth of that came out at -0.31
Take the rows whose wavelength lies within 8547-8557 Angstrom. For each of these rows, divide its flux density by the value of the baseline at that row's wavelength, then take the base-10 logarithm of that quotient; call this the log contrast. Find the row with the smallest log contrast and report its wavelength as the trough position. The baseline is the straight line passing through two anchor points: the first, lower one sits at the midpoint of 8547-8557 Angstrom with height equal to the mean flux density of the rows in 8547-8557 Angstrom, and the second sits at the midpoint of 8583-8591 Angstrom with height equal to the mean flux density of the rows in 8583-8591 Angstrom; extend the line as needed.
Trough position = 8548.22 Angstrom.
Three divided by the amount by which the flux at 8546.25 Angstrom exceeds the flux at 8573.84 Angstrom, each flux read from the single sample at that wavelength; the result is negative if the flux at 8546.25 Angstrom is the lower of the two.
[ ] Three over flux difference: -1.3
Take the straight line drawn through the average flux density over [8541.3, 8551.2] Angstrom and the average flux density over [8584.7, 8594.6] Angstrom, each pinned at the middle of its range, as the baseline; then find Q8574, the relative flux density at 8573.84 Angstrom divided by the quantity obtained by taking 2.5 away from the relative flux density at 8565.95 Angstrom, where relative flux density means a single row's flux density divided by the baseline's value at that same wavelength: -0.787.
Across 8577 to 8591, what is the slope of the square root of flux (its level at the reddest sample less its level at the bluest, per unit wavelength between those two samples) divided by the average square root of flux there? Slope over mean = 0.000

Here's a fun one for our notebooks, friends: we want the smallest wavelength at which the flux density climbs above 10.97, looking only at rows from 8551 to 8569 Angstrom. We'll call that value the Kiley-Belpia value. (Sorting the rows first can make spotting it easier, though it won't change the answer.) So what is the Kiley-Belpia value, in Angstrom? 8556.09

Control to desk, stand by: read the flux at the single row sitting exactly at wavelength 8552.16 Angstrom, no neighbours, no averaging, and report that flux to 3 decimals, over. 10.540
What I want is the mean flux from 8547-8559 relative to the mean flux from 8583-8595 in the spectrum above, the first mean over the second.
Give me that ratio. 0.96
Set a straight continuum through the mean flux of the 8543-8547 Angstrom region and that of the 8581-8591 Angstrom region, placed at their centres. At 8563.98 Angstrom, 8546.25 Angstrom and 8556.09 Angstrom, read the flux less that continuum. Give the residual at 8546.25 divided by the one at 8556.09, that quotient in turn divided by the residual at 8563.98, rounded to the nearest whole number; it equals 0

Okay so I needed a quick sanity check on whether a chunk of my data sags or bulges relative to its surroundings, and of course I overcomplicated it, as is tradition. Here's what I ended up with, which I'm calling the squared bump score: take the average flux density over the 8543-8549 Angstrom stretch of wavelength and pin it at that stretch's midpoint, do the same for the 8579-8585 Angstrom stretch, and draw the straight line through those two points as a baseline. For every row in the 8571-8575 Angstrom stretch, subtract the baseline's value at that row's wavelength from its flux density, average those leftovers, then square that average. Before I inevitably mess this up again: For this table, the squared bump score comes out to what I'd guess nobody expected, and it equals 0.9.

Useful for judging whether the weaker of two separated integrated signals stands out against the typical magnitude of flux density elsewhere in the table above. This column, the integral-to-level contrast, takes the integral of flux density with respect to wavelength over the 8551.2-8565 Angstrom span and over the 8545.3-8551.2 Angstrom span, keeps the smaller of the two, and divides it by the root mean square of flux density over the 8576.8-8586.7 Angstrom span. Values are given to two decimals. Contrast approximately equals 5.18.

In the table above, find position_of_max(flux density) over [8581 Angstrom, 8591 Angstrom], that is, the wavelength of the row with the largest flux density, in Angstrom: 8587.67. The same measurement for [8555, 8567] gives 8560.04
